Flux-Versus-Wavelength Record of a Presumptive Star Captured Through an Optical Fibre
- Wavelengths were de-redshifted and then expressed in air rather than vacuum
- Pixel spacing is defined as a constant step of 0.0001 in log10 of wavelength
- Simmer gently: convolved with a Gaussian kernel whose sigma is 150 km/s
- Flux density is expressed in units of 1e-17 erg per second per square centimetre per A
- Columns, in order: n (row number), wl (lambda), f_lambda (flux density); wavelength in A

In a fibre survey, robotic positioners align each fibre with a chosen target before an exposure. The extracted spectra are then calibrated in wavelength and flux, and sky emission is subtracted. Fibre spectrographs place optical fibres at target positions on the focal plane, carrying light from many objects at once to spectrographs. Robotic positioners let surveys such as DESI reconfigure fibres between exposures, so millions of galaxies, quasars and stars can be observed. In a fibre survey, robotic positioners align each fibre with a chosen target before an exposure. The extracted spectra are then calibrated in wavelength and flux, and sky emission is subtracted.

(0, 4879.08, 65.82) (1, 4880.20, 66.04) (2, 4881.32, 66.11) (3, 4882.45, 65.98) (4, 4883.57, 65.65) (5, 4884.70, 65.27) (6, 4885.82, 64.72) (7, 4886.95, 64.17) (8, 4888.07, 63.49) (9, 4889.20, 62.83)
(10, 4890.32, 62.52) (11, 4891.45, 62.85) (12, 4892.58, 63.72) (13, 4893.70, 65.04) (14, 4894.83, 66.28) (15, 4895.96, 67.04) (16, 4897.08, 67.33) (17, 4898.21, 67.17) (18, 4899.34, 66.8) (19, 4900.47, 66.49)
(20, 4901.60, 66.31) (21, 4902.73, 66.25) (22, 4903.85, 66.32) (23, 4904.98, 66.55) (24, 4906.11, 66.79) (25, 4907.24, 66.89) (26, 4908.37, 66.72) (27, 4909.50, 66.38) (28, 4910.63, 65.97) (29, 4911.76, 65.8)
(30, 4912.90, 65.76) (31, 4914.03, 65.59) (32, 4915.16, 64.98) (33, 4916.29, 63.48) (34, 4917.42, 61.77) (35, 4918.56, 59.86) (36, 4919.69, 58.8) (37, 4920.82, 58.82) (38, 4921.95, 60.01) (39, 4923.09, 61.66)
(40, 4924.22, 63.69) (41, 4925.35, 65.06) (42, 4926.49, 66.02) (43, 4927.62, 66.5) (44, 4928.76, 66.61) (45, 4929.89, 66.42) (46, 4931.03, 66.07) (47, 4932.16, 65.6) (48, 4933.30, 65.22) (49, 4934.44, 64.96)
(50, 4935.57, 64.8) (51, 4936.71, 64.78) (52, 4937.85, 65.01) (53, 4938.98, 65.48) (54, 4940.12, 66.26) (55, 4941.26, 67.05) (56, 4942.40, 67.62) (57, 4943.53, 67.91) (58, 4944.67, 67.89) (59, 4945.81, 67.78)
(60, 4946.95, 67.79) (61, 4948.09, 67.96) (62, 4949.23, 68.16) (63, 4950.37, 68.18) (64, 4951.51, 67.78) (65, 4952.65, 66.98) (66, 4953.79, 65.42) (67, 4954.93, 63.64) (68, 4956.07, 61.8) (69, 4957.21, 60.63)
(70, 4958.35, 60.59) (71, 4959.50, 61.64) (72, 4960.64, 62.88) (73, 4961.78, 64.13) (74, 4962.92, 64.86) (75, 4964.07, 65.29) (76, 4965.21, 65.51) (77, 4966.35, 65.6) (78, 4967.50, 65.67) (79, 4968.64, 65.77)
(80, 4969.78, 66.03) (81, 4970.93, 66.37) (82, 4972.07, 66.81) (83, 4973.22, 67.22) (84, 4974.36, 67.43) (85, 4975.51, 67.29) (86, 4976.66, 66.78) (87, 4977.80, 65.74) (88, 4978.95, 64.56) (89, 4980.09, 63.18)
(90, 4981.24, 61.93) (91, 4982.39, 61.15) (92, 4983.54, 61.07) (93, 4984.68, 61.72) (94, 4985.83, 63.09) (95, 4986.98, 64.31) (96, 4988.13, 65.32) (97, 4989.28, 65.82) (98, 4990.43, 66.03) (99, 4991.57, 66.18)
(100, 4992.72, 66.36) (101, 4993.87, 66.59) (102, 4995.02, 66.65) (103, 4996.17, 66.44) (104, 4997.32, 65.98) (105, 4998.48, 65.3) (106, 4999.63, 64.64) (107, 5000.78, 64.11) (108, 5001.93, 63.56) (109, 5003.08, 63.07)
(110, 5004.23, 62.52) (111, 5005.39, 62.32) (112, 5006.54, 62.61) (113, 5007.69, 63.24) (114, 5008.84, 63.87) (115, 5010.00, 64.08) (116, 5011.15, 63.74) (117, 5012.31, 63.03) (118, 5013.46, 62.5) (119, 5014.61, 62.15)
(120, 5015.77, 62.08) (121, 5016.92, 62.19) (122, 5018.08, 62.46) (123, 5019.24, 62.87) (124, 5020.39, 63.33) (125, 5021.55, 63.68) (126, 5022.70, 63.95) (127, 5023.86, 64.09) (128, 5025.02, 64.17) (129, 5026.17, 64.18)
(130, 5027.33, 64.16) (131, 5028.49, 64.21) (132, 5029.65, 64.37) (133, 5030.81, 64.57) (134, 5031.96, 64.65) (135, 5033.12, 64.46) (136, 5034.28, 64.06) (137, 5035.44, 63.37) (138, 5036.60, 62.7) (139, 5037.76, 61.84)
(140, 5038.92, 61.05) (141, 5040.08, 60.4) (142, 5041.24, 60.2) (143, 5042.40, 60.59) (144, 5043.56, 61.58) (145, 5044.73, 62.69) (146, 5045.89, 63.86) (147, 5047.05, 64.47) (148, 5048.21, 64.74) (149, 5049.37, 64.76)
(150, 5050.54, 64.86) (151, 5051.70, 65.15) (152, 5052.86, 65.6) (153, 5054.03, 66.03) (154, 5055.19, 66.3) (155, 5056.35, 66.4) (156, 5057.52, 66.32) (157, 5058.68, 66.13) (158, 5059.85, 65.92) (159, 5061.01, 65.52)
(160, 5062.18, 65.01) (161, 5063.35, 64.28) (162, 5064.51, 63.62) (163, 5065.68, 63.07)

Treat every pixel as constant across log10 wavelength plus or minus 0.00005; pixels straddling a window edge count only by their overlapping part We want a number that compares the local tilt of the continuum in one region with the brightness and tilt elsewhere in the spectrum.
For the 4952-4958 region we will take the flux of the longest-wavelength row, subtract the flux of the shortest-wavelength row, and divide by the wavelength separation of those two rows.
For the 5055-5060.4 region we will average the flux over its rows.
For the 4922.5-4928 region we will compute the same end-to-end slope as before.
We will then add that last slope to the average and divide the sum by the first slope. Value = -48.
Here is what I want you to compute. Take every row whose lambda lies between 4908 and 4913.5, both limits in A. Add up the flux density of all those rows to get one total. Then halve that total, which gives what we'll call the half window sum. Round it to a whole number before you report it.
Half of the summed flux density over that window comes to 165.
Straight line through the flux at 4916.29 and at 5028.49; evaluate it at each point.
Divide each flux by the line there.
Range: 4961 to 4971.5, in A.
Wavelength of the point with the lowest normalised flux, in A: 4961.78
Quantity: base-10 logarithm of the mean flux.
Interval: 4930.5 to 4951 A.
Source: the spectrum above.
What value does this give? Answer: 1.823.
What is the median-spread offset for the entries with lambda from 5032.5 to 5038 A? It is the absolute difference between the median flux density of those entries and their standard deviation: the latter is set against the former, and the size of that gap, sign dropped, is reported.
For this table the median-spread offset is 62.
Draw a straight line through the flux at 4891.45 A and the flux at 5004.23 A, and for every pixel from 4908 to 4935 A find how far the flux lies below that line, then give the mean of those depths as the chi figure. -1.5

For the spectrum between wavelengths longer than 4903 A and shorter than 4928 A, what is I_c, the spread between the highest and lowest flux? 8.1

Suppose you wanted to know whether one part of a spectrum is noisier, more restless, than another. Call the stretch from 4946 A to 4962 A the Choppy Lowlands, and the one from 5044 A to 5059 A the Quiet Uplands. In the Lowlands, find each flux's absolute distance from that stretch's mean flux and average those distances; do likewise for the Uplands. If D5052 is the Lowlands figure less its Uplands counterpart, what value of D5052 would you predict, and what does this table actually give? 1.8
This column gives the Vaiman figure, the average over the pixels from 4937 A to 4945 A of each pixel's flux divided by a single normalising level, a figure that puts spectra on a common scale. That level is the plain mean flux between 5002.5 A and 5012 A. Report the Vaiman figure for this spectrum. 1.06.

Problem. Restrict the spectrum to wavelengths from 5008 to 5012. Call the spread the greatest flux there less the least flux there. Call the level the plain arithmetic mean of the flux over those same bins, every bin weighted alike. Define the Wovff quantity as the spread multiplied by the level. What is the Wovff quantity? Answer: 22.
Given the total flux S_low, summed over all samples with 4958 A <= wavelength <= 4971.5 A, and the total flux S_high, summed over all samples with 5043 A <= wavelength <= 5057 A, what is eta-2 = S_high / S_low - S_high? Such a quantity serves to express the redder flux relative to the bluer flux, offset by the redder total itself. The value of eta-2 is -775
